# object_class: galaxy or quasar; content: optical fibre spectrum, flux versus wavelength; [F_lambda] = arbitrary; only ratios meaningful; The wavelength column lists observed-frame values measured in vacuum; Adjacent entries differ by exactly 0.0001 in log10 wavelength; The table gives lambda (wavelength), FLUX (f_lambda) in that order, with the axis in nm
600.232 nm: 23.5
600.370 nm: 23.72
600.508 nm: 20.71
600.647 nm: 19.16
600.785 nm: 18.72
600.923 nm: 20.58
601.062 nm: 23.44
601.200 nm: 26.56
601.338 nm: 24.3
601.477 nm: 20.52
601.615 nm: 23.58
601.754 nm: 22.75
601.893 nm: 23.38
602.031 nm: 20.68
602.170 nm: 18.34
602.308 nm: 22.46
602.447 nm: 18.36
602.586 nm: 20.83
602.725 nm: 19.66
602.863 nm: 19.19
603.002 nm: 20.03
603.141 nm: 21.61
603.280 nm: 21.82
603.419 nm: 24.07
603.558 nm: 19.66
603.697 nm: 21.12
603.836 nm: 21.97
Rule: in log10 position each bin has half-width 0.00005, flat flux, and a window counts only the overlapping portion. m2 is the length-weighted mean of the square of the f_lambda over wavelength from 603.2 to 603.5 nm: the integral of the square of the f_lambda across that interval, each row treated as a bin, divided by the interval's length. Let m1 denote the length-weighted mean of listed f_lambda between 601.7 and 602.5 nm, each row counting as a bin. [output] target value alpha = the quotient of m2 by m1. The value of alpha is 24.7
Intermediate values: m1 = 21.0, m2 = 520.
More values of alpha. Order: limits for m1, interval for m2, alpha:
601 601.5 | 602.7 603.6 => 18.4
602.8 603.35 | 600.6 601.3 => 23.6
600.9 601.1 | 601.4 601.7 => 22.3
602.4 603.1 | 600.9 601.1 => 24.8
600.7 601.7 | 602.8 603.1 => 17.5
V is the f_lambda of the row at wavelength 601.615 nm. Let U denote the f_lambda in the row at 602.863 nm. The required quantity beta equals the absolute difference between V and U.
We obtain 4.4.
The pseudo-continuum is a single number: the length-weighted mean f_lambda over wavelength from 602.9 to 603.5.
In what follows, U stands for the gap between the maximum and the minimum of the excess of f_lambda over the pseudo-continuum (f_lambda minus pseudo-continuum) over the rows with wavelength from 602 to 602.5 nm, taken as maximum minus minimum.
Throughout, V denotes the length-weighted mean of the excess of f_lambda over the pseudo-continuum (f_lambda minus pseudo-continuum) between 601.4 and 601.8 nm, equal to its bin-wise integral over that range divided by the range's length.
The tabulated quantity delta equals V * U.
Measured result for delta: 3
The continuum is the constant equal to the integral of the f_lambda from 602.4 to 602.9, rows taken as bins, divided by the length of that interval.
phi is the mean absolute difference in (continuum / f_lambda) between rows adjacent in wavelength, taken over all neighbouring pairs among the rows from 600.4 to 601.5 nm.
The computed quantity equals 0.090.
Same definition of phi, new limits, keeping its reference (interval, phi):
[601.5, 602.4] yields 0.096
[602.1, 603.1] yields 0.107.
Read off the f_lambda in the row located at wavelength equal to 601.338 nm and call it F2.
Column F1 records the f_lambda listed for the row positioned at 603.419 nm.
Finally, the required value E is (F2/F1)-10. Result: -8.99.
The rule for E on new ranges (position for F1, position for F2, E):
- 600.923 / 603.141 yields -8.95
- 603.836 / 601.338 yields -8.89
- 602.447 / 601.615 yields -8.72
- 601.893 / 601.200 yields -8.86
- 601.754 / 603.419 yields -8.94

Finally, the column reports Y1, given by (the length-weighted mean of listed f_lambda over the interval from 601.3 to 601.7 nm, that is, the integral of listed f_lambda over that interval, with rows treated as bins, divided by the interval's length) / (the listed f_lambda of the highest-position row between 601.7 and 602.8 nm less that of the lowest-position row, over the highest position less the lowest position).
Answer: -7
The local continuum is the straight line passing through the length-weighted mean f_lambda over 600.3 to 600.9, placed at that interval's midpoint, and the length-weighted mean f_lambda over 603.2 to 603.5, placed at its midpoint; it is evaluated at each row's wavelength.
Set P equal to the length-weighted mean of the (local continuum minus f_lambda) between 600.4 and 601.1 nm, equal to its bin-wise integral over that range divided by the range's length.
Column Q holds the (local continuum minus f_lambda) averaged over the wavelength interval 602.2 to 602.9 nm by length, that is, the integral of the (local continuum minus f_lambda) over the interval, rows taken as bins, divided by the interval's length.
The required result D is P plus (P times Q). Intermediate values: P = 0.1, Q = 2.1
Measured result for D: 0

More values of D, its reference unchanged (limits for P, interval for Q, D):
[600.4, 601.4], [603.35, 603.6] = -2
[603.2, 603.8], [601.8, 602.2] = 2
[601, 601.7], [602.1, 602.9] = -8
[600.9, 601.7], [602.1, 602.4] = -6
